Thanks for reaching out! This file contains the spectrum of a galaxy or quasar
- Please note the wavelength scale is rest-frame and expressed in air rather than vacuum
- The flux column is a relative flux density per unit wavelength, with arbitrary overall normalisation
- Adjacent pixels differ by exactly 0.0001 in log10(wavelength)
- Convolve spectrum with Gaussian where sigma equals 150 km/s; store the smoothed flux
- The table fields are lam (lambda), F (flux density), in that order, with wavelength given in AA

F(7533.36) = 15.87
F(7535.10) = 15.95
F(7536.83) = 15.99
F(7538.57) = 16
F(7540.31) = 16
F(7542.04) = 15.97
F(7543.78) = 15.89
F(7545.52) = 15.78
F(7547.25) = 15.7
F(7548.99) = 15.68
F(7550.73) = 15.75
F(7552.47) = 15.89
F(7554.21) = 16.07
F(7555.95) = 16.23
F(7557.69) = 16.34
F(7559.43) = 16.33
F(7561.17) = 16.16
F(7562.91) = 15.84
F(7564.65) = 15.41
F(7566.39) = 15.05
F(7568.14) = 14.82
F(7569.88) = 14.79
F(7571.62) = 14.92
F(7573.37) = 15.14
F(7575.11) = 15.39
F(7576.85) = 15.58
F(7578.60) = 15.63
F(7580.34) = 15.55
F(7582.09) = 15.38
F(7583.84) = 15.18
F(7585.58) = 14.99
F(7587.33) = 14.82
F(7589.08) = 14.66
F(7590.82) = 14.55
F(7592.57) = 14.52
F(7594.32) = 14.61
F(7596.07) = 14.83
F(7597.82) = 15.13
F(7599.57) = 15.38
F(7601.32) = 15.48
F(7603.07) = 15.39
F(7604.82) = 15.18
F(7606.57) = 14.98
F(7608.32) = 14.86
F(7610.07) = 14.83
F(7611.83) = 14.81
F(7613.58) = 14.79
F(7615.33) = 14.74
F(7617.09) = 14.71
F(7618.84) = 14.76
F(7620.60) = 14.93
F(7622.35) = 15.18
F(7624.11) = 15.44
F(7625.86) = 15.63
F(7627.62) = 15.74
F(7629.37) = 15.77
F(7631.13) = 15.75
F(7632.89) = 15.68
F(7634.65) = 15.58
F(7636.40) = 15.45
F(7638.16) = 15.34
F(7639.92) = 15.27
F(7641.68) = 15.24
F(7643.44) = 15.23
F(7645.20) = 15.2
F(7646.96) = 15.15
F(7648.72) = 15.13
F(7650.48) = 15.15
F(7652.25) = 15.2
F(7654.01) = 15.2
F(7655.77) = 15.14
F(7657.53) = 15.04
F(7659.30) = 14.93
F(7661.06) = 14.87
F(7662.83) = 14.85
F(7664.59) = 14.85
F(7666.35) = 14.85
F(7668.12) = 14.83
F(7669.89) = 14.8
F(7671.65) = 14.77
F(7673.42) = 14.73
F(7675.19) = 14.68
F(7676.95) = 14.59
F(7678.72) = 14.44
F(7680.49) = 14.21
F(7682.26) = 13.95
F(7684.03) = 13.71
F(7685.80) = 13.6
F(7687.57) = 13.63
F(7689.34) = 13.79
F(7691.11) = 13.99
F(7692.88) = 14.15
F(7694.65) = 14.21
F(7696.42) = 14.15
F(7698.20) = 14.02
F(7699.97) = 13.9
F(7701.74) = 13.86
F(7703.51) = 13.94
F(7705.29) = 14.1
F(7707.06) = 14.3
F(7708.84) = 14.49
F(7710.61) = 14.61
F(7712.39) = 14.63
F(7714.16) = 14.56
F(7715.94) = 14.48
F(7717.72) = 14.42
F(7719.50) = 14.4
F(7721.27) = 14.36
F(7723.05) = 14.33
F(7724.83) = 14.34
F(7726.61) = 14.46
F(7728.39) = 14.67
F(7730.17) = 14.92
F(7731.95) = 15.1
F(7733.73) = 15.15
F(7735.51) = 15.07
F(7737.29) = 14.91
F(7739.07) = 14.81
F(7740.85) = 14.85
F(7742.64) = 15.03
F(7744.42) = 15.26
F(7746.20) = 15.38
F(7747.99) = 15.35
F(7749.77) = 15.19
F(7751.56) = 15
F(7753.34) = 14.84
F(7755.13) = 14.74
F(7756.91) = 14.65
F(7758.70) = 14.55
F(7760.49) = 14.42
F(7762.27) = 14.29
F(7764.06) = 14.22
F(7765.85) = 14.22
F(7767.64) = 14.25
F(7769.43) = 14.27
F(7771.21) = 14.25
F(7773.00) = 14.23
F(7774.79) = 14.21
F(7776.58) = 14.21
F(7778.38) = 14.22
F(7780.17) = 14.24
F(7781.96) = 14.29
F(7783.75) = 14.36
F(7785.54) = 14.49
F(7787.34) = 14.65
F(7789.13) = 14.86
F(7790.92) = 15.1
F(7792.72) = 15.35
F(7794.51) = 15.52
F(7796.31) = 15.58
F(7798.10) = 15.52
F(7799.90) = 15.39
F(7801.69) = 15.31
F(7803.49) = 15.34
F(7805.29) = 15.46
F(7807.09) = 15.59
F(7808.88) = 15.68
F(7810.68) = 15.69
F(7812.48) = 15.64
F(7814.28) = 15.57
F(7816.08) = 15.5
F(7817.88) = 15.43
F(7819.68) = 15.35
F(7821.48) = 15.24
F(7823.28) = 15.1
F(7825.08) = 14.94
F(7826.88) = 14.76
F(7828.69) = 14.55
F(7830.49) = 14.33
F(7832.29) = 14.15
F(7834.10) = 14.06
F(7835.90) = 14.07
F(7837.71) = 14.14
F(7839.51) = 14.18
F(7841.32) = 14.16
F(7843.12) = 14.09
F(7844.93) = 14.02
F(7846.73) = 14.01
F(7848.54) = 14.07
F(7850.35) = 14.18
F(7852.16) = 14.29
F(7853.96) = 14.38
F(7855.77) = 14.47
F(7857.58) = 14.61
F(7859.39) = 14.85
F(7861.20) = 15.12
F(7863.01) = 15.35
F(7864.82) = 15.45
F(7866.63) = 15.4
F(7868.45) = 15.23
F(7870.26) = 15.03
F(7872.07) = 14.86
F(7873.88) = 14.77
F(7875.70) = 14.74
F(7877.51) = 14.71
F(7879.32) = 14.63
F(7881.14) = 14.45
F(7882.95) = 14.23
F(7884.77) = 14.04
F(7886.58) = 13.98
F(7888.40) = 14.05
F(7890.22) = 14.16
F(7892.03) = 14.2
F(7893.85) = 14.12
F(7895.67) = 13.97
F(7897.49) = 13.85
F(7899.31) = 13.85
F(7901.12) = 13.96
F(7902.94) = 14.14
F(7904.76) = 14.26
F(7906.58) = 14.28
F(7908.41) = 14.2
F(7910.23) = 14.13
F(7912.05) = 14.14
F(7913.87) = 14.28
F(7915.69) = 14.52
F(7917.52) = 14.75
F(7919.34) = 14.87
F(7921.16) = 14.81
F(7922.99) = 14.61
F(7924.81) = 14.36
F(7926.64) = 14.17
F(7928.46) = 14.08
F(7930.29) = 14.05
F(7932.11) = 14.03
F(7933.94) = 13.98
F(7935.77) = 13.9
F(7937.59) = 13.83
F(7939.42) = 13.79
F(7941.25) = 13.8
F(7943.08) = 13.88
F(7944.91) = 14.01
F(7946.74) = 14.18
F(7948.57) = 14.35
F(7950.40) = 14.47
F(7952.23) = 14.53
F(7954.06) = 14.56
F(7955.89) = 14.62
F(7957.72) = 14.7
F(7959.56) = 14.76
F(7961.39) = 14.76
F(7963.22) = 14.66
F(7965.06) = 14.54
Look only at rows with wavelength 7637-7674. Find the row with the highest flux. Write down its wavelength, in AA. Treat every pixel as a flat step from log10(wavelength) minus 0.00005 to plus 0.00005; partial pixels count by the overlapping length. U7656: 7638.16 AA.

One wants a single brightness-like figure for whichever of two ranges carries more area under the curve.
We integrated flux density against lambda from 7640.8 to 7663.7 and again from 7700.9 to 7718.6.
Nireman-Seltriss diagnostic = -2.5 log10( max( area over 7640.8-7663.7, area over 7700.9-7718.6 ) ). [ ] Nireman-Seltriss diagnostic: -6.3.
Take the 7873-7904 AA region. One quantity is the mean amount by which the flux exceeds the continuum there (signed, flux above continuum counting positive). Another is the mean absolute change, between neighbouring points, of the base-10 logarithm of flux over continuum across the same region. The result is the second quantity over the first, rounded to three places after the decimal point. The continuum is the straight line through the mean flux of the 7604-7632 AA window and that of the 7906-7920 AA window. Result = -0.014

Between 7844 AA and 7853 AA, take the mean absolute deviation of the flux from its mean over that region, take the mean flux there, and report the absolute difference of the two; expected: 14.0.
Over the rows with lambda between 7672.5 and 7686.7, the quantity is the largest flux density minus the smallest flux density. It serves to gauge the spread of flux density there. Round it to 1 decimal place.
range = 1.1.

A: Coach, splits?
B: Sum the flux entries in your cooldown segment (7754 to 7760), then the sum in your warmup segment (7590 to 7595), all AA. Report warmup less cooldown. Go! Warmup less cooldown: -0.3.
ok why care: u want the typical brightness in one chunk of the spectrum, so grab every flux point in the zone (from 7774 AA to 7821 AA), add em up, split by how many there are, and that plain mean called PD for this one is 15.1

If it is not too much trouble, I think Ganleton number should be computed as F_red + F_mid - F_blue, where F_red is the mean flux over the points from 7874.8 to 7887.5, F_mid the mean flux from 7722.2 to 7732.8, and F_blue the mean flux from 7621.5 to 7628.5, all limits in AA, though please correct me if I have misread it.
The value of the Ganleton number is 13.5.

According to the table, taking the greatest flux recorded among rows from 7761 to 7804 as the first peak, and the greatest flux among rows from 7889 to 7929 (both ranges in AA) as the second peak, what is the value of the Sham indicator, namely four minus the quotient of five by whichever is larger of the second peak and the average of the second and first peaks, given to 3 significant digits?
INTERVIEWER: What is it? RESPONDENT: 3.67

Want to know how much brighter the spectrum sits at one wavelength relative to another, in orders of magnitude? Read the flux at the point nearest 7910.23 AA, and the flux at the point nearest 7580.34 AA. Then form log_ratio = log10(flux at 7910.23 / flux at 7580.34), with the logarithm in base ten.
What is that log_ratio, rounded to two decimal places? -0.04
